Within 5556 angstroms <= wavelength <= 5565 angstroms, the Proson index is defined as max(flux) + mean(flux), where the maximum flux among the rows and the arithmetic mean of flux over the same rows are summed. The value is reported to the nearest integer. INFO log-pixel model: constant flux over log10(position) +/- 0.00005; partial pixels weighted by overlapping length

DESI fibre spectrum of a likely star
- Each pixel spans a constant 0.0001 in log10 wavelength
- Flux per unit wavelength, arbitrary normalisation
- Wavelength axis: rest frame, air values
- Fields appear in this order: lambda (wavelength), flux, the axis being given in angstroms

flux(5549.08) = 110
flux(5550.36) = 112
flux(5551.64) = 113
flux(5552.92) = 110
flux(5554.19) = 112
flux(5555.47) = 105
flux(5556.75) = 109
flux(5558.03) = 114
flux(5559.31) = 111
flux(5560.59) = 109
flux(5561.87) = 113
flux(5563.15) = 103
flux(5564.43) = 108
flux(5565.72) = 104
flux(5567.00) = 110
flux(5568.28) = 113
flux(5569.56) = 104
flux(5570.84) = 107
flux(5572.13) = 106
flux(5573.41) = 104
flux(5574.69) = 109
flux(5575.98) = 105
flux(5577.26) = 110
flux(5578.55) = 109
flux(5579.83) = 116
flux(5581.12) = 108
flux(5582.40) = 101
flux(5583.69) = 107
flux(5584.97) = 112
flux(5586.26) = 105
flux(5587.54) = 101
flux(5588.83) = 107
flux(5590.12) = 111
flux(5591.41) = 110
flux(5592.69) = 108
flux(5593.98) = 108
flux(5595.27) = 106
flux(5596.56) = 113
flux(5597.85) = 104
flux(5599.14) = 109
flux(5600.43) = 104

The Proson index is 224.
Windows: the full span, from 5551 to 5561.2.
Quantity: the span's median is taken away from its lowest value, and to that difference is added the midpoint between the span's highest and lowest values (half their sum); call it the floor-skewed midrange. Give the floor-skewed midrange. 104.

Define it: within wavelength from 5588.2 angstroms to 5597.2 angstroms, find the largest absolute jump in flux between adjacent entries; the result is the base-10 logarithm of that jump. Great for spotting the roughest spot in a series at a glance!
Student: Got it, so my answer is 0.85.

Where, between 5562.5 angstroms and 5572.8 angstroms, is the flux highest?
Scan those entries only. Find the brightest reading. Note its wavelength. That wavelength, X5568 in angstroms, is 5568.28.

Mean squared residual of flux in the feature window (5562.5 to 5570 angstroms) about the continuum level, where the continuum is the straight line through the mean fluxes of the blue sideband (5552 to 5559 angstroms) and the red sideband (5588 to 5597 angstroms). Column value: 21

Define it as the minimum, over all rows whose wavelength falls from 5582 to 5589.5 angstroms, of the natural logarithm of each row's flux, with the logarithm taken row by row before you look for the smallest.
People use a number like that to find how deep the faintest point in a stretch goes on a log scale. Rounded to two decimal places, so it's 4.62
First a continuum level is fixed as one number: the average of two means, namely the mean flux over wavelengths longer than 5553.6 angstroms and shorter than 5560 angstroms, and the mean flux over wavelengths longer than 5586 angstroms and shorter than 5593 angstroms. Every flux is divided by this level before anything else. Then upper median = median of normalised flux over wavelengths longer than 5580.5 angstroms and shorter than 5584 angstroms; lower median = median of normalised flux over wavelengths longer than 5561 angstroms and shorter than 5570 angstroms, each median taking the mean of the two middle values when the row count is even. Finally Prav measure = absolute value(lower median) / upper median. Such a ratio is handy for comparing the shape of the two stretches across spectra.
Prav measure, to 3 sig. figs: 1.01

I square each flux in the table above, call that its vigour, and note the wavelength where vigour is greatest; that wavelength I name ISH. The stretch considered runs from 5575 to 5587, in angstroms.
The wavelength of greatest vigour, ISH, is 5579.83 angstroms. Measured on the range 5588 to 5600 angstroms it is 5596.56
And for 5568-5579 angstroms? 5568.28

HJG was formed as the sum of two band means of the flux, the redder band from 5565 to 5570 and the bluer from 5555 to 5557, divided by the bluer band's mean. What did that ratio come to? 2.01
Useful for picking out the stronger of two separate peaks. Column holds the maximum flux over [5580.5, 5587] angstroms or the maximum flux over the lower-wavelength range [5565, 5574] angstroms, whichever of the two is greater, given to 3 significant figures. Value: 113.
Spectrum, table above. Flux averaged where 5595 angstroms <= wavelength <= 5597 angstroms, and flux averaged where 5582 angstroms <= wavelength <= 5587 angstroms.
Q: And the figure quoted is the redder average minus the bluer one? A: 3.2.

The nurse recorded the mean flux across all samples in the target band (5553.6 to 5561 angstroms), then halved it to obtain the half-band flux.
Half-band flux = 55.0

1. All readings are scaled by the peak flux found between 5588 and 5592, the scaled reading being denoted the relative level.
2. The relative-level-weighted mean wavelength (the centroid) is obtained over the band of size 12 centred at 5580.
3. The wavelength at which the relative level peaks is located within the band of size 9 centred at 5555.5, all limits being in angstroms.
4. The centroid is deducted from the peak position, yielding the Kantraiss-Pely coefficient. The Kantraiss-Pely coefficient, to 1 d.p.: -21.8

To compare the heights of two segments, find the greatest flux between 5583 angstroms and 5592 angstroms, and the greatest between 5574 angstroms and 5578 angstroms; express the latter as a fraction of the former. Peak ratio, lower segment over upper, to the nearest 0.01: 0.98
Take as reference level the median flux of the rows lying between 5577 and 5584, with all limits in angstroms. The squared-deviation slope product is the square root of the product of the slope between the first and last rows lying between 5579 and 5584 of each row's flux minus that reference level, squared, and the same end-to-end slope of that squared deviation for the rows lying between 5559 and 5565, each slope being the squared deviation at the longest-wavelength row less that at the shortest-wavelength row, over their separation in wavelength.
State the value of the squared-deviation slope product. 4.0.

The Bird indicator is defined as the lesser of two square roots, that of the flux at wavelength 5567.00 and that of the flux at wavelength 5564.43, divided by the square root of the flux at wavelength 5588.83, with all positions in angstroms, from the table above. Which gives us 1.005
